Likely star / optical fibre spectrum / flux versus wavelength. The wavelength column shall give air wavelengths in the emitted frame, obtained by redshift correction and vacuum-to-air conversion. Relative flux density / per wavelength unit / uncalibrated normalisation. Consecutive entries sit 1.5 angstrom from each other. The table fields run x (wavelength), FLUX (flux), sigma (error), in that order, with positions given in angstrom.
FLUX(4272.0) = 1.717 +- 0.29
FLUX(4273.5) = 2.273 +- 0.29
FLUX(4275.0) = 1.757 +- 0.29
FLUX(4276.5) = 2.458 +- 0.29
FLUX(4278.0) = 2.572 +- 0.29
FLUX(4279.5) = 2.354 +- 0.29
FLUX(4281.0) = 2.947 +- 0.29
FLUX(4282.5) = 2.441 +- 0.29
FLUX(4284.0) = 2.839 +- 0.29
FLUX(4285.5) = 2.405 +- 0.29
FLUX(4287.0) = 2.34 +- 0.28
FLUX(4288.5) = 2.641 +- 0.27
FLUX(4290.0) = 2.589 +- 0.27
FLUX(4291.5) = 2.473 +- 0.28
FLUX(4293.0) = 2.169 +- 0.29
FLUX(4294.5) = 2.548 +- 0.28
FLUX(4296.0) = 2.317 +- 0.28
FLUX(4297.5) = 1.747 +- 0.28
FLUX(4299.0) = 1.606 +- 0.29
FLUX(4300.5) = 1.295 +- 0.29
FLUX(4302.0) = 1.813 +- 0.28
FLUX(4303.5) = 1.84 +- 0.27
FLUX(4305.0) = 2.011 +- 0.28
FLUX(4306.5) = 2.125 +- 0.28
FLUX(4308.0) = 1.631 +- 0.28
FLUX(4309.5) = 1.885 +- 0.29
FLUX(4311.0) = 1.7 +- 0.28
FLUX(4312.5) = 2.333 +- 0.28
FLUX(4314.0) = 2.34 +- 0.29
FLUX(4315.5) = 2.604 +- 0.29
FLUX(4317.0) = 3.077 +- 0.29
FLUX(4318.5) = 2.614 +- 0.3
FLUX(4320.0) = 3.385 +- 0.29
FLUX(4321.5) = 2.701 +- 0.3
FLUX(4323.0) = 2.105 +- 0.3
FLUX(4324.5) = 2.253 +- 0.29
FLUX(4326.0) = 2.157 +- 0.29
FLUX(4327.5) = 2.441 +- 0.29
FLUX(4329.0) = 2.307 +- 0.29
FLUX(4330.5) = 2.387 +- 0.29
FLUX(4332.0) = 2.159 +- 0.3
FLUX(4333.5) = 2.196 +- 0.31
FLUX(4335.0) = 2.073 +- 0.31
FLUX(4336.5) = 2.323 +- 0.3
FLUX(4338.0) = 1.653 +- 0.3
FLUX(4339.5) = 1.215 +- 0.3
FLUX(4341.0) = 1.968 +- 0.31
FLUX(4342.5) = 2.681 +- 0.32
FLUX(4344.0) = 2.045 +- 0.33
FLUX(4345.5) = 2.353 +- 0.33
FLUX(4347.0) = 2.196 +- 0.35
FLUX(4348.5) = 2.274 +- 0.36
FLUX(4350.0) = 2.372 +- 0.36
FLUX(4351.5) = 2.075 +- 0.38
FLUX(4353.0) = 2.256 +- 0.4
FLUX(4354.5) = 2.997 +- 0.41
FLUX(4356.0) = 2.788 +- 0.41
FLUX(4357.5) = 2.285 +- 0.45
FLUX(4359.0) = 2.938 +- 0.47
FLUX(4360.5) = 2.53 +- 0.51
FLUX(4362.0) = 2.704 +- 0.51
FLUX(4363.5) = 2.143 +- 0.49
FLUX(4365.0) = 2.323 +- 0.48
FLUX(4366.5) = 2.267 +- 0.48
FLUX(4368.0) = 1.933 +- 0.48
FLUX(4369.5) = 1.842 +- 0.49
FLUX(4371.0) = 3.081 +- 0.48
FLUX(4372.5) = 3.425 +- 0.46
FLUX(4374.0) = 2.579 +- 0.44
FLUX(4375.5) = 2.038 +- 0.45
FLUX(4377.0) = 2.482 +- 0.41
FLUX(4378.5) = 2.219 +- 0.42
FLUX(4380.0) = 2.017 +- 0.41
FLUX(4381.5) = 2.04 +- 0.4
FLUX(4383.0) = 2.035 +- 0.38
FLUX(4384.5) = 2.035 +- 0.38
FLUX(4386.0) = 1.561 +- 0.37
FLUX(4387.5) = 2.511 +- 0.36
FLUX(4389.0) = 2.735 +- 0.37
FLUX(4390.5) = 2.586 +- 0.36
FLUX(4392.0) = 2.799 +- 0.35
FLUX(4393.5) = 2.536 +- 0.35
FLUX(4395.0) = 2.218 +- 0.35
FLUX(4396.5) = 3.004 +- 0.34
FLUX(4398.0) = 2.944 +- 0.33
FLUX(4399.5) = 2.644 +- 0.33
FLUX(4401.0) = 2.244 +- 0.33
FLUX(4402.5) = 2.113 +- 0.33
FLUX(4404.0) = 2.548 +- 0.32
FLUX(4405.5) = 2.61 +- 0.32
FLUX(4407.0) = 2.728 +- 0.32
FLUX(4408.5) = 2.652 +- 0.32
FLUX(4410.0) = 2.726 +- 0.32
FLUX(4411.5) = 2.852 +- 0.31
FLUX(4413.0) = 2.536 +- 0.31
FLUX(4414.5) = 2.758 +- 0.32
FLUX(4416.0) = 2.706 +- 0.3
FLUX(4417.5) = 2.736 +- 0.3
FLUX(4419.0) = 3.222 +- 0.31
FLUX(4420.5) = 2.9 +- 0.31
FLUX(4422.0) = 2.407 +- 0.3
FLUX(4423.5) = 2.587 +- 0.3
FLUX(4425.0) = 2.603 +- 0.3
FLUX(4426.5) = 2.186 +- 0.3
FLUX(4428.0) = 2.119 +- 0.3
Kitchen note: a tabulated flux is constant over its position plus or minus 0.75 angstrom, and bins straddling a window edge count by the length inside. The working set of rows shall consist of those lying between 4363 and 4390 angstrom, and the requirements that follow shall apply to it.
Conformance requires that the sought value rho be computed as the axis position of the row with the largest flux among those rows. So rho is 4372.5 angstrom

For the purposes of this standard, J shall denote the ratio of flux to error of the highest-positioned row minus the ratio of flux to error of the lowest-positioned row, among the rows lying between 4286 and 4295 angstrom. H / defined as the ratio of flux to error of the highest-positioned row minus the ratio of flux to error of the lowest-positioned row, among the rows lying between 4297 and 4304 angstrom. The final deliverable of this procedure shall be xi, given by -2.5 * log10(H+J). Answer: -0.3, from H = 0.6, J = 0.7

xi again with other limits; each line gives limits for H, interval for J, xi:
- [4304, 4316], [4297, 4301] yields 4.1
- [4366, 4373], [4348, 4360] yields -1.1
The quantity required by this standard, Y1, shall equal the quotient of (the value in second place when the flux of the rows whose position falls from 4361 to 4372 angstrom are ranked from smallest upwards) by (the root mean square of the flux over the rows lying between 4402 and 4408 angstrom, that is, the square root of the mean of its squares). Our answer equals 0.77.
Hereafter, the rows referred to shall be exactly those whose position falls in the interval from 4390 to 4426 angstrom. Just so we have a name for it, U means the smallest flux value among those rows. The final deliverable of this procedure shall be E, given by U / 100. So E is 0.0211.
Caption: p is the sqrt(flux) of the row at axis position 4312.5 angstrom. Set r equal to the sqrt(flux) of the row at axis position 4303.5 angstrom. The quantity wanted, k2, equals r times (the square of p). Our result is 3.2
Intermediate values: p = 1.53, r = 1.36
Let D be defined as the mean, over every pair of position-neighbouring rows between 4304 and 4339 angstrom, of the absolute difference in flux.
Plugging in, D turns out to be 0.32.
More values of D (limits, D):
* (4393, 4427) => 0.25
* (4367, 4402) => 0.37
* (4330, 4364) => 0.37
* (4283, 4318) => 0.27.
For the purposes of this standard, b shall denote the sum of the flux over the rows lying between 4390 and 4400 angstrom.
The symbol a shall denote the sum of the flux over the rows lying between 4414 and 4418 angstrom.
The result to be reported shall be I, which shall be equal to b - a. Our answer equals 10.5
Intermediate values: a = 8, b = 19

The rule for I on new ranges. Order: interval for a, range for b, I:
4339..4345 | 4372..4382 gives 8.9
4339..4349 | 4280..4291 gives 3.5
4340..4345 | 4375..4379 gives 0.0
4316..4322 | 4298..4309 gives 0.5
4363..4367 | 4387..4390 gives -1.5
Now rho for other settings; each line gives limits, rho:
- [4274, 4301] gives 4281.0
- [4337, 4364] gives 4354.5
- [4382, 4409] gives 4396.5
